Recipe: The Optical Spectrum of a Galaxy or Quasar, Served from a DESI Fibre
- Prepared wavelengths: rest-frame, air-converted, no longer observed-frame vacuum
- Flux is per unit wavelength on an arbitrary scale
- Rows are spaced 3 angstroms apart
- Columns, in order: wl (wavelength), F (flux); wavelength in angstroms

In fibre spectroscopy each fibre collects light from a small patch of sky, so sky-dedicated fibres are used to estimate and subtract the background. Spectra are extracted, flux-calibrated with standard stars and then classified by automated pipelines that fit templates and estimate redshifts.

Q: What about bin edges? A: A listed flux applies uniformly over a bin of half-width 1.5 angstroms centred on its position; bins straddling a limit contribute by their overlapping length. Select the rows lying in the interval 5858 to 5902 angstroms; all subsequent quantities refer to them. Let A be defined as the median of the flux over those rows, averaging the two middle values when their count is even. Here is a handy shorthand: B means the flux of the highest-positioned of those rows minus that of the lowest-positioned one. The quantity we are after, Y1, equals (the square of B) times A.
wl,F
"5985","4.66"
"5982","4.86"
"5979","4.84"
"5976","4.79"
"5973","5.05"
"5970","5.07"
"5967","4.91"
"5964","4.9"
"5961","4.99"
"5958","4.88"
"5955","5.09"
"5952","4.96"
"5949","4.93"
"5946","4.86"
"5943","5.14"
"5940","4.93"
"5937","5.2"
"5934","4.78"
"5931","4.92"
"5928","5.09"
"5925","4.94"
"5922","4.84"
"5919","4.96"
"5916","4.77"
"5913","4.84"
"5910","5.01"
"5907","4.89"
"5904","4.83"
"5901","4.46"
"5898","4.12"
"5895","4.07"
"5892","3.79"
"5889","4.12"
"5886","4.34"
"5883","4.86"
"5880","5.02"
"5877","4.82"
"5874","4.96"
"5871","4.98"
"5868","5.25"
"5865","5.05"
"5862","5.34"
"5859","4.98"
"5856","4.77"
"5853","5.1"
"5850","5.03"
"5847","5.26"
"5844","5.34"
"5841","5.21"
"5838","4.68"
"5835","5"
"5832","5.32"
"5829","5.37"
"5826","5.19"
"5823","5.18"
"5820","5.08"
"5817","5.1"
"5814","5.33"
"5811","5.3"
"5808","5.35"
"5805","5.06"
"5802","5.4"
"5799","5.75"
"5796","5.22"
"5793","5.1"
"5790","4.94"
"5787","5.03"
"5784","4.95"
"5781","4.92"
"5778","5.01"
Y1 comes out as 1.31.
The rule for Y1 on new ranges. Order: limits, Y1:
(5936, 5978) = 0.83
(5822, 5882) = 0.13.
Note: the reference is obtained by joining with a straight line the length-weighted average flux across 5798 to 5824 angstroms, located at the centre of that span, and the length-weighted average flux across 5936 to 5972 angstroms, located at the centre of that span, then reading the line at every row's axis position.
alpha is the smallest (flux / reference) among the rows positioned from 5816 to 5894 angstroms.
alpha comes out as 0.741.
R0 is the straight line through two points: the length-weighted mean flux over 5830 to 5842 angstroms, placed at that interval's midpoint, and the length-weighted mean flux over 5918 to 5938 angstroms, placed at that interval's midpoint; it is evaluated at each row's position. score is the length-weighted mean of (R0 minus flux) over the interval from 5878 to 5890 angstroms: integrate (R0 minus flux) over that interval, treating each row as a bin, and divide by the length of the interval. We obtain 0.39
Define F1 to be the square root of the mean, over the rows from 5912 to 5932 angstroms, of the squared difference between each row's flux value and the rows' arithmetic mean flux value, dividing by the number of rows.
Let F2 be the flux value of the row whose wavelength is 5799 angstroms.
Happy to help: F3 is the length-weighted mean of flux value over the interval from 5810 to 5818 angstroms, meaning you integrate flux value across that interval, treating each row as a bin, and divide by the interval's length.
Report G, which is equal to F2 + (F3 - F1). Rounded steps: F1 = 0.10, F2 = 5.75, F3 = 5.25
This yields 10.9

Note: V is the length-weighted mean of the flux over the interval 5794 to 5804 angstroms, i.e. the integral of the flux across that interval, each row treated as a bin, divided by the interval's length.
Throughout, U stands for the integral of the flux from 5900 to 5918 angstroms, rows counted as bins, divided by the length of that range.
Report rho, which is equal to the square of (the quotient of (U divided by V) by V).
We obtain 0.027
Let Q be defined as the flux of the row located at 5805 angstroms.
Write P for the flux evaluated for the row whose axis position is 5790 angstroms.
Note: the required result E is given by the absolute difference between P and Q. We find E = 0.12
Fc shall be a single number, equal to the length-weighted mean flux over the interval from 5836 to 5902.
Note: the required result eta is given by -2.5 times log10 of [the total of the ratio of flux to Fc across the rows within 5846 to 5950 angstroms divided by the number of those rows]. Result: -0.008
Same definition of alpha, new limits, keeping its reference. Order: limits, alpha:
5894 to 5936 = 0.797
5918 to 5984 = 0.951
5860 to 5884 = 0.937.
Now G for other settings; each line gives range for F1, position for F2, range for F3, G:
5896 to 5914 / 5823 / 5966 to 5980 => 9.8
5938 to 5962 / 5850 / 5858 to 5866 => 10.1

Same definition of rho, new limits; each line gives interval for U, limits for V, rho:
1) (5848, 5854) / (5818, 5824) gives 0.037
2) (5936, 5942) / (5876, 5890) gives 0.055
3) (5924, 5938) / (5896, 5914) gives 0.052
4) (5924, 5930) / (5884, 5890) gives 0.074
